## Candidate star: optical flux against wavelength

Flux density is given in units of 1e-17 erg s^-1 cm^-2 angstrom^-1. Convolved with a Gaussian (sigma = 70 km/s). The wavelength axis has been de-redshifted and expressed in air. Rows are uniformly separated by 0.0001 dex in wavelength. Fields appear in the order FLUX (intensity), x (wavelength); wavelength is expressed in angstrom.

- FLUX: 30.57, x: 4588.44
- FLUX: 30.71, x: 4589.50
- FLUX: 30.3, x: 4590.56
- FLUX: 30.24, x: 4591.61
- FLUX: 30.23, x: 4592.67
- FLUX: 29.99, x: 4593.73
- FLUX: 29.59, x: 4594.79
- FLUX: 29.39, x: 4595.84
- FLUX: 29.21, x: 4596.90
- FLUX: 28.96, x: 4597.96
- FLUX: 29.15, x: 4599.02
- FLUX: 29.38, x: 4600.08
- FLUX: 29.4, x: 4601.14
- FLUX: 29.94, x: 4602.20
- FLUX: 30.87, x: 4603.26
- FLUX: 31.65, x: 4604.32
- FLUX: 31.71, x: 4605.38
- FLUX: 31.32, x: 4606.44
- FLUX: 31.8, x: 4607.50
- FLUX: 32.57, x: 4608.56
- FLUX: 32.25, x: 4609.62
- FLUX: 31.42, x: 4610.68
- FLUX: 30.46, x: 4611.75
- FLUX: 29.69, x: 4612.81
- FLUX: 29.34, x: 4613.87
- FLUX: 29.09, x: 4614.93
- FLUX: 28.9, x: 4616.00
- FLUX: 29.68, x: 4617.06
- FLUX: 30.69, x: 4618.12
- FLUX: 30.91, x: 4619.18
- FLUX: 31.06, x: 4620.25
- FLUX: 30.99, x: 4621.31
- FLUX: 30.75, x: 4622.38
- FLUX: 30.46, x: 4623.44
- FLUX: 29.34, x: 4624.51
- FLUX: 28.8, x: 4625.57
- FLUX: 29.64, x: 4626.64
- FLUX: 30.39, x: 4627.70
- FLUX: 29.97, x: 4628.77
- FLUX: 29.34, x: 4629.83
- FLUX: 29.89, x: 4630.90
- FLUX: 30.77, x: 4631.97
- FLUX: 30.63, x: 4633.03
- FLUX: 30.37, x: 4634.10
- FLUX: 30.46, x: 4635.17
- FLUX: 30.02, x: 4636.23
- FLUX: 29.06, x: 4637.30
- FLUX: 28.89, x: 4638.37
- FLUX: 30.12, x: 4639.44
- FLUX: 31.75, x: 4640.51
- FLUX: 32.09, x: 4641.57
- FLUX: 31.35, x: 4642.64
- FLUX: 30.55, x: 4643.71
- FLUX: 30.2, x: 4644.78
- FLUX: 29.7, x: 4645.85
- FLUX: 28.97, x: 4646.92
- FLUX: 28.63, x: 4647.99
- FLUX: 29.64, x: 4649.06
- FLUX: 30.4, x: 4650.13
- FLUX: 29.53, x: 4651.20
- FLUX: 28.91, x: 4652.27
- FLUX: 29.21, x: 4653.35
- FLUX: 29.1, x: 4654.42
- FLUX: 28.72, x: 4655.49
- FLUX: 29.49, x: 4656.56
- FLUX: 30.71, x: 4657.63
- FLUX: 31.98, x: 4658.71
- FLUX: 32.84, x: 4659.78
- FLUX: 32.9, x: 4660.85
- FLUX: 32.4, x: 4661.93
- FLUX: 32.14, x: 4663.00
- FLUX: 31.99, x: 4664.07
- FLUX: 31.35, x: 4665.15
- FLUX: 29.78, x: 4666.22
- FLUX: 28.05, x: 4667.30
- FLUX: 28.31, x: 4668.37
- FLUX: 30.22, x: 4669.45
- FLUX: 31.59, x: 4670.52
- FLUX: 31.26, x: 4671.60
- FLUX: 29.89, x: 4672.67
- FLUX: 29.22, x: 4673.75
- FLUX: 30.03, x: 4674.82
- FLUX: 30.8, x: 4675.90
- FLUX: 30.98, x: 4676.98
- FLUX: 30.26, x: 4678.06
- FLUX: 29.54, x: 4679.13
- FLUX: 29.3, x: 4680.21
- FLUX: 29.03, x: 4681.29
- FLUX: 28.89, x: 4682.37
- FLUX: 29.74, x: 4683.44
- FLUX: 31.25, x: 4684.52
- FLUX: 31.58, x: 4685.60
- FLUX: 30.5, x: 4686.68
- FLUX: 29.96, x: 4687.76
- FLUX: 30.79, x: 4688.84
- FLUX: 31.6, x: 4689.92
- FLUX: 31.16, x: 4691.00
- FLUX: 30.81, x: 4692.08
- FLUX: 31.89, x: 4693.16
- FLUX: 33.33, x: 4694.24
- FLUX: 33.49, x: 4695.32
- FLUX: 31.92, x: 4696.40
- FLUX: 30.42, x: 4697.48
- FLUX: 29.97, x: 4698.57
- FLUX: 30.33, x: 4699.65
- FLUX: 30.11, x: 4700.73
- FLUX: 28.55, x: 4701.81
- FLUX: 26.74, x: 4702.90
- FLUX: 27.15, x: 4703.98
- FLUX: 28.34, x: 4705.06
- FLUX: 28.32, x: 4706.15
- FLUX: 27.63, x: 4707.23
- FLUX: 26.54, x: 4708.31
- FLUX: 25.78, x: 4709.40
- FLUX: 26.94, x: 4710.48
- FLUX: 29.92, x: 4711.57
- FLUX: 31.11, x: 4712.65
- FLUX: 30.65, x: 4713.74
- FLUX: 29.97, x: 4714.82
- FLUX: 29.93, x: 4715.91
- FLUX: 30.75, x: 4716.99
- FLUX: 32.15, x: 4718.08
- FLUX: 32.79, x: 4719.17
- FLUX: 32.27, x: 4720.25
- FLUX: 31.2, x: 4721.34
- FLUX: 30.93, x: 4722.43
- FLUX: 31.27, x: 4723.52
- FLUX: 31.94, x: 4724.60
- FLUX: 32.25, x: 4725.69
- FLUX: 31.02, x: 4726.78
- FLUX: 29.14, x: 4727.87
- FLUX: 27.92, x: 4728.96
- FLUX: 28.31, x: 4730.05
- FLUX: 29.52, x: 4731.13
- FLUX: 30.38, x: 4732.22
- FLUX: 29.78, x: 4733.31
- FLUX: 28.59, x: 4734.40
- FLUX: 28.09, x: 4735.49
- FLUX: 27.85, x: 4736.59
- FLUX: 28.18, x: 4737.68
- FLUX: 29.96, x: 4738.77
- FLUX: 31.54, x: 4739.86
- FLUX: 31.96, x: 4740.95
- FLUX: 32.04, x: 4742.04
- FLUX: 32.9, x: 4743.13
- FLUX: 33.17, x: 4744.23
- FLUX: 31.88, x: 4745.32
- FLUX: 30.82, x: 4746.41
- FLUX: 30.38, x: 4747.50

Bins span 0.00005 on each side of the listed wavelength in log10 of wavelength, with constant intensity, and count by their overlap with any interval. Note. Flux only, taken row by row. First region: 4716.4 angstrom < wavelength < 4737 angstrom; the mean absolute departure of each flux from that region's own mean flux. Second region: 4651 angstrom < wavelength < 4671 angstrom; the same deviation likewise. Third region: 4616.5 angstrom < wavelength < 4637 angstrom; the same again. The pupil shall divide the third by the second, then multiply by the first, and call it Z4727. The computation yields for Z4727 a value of 0.53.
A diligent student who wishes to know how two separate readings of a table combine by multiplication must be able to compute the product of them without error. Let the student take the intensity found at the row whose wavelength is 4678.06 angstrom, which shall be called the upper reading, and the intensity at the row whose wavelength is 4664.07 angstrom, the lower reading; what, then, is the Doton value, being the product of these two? 968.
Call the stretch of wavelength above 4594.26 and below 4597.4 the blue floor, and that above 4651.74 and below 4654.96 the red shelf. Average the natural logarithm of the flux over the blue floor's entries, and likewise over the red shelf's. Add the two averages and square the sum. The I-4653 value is 45.6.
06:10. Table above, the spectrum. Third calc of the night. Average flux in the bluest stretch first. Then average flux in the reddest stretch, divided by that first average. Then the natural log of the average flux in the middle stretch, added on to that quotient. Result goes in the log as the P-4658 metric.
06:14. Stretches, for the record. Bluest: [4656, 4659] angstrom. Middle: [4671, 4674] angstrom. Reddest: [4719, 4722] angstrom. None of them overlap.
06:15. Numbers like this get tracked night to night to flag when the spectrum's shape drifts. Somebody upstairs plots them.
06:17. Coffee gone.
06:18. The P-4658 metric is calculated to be 4.45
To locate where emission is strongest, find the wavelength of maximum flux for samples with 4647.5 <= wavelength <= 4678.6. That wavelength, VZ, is 4660.85 angstrom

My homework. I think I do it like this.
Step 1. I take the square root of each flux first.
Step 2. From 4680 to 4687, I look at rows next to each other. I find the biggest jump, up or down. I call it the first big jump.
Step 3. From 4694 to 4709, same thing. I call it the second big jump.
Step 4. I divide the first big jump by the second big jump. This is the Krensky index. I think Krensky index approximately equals 0.79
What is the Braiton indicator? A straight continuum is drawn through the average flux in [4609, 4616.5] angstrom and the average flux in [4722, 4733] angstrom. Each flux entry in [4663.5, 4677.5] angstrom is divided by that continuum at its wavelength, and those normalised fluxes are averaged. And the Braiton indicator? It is 1.00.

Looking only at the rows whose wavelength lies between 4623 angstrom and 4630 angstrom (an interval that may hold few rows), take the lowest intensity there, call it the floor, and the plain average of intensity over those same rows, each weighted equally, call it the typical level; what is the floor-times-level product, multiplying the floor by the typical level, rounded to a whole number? 856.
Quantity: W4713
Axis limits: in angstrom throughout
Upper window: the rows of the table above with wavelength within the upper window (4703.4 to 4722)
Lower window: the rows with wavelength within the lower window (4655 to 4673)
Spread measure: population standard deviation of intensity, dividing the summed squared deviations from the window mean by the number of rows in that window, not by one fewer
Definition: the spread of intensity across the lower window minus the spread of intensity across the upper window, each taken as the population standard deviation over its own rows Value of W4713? -0.59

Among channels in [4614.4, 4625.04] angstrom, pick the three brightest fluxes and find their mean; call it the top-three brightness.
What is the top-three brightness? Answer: 31.0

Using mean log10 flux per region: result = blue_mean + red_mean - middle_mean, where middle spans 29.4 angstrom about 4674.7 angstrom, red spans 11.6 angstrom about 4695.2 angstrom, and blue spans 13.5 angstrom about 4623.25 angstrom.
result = 1.49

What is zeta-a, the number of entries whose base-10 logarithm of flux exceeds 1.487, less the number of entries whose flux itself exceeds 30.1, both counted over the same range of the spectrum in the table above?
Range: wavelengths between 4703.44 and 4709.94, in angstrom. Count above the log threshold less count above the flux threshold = 0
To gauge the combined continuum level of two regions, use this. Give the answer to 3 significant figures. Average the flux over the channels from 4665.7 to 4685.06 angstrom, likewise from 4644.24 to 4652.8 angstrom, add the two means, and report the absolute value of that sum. 59.4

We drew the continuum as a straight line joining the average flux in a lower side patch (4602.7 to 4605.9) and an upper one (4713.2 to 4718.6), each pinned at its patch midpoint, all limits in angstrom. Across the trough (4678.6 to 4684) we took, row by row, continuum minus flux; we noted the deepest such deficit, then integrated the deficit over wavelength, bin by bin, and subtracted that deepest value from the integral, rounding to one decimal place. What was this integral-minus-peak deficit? 6.7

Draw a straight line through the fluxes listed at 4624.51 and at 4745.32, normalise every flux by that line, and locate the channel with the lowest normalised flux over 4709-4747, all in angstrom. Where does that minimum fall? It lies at 4709.40 angstrom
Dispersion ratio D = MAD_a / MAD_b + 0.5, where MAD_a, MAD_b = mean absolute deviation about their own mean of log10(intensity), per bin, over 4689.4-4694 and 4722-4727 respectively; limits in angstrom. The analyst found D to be 1.3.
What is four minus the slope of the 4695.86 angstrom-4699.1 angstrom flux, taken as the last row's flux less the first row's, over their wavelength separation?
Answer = 4.90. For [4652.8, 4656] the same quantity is 4.23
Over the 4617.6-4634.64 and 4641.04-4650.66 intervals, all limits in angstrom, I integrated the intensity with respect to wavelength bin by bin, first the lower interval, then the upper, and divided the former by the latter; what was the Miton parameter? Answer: 1.8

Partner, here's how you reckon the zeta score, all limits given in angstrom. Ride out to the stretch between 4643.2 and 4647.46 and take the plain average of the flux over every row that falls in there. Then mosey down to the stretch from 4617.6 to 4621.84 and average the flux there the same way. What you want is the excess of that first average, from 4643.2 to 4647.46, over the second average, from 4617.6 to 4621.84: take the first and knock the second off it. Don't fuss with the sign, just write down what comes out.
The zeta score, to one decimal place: -1.1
